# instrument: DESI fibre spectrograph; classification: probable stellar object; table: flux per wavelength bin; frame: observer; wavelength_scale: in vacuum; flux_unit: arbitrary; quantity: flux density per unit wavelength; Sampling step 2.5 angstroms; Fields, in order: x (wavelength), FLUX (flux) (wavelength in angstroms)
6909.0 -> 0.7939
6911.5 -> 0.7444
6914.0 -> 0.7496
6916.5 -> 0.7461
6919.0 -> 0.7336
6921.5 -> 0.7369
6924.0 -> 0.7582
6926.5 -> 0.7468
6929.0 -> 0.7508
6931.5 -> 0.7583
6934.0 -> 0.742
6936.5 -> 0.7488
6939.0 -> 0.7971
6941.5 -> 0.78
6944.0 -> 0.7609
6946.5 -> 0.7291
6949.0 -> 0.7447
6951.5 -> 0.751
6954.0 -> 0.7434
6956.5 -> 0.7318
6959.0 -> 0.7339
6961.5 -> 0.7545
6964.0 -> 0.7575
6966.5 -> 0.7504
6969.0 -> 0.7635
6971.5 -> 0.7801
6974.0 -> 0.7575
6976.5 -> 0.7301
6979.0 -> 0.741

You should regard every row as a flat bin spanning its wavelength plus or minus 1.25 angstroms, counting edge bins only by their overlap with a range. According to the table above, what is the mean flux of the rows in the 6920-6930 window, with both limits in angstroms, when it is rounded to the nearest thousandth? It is 0.748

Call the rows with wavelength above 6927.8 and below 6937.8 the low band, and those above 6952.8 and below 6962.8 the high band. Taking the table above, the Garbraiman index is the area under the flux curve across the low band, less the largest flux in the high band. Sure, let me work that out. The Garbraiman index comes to 6.75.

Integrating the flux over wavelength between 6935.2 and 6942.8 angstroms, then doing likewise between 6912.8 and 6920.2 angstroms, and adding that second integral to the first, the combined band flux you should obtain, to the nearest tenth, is 11.4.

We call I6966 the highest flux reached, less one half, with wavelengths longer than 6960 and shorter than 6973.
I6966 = 0.280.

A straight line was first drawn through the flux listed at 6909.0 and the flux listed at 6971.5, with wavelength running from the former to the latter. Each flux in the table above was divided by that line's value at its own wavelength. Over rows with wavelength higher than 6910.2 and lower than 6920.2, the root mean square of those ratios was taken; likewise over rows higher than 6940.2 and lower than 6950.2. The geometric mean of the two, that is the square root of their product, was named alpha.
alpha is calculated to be 0.949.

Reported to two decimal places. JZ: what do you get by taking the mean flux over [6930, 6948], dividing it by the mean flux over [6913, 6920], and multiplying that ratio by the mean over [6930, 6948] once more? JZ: 0.78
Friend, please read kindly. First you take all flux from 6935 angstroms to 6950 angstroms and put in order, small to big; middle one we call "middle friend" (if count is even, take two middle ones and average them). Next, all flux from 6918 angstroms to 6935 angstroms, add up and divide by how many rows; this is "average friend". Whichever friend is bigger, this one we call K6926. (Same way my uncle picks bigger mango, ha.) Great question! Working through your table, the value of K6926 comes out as 0.755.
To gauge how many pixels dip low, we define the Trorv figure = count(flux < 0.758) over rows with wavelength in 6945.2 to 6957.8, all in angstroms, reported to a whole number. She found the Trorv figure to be 5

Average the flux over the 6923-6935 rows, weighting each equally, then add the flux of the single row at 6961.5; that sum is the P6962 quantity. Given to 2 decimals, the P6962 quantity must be 1.51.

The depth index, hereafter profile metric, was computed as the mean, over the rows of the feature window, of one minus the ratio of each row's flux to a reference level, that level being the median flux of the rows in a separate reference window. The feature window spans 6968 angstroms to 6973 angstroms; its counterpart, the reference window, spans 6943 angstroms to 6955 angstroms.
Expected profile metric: -0.036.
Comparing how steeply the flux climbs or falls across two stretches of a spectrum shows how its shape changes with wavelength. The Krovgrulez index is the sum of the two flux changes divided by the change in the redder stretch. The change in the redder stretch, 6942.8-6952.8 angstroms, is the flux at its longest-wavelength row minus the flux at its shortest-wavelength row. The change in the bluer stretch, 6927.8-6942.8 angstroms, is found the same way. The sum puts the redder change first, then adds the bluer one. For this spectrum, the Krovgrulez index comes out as -1.9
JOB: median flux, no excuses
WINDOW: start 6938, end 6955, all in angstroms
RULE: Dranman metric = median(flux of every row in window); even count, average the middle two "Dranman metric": 0.751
